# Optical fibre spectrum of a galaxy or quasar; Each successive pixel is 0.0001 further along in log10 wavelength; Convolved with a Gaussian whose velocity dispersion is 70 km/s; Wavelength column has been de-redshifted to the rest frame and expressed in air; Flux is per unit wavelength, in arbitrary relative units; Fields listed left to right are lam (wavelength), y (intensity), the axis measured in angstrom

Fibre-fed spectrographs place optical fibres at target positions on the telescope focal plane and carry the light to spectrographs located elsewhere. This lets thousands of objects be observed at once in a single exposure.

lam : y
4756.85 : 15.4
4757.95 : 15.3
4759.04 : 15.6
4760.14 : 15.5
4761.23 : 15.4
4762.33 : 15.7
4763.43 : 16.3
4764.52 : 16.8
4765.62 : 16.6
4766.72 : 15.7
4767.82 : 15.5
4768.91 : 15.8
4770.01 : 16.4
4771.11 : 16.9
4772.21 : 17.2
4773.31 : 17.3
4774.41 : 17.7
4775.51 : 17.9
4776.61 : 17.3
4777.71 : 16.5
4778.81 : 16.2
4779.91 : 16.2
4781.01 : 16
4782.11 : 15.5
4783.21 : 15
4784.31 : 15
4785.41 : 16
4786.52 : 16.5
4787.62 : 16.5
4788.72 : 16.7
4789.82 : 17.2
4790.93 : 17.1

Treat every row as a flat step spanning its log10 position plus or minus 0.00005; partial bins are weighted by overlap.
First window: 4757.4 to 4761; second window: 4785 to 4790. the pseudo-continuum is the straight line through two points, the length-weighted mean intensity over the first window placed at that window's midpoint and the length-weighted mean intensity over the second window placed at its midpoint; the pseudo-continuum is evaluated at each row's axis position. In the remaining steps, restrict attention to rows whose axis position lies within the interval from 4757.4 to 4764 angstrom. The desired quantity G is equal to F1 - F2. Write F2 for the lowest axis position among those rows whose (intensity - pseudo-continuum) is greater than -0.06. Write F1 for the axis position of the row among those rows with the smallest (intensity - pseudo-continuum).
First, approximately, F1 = 4761.23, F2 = 4759.04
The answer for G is 2.2 angstrom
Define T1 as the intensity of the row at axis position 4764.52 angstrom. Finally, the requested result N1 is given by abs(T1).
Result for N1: 16.8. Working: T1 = 16.8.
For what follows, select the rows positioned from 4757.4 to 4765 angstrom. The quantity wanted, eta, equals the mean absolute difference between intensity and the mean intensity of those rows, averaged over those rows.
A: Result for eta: 0.43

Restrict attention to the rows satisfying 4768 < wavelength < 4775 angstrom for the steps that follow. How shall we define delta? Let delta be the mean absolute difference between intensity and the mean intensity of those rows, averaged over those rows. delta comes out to 0.52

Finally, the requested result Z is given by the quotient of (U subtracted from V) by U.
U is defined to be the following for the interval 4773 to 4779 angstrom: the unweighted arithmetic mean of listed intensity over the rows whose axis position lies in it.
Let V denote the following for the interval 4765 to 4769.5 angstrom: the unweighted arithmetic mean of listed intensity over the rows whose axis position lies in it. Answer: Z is -0.07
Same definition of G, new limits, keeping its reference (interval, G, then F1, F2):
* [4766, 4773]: -1.1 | 4767.82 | 4768.91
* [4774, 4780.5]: 5.5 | 4779.91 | 4774.41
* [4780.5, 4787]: -2.2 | 4784.31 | 4786.52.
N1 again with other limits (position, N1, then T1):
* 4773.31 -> 17.3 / 17.3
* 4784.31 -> 15.0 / 15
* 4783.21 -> 15.0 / 15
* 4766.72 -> 15.7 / 15.7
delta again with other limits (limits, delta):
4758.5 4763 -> 0.10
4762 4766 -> 0.35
